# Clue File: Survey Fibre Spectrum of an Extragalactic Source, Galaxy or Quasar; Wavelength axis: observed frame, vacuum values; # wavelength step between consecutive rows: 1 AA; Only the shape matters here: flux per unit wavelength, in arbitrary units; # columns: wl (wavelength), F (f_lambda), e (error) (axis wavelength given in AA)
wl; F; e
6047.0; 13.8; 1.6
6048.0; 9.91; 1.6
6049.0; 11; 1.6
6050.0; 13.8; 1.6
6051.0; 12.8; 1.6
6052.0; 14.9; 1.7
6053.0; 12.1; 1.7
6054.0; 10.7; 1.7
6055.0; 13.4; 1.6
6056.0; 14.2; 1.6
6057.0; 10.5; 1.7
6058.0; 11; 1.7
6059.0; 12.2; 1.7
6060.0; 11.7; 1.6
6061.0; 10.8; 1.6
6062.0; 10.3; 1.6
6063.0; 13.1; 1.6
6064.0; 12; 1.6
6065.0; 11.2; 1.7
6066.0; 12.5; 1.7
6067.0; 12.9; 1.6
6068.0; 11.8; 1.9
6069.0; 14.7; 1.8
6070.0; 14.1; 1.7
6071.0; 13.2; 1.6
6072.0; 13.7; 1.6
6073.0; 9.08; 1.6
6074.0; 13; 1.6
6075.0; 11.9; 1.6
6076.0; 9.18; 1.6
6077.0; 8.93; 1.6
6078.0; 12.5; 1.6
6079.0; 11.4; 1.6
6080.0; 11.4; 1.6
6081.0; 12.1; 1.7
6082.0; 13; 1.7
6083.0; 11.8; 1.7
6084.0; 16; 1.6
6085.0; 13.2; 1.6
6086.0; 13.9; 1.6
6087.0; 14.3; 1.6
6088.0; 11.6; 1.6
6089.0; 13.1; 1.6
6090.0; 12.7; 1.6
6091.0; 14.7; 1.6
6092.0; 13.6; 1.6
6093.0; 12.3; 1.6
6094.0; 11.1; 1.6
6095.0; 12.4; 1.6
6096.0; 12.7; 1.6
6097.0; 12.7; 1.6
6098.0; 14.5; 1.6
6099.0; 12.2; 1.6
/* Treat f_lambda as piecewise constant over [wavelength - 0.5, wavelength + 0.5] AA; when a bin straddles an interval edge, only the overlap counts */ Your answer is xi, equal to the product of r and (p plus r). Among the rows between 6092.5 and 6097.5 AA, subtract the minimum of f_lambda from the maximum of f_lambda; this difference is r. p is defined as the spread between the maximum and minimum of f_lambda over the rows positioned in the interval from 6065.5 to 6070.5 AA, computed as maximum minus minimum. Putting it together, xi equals 7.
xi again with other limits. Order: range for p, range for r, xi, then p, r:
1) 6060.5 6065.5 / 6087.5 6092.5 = 18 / 2.8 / 3.1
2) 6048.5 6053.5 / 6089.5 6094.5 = 27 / 3.9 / 3.6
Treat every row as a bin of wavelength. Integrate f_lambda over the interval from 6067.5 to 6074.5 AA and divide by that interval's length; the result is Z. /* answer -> 12.8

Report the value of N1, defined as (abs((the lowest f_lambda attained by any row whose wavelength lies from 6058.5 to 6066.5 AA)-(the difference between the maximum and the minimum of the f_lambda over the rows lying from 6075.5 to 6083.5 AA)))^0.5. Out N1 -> 2.50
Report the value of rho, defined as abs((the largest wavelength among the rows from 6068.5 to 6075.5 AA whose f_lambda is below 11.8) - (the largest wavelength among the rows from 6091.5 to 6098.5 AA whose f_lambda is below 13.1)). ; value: 24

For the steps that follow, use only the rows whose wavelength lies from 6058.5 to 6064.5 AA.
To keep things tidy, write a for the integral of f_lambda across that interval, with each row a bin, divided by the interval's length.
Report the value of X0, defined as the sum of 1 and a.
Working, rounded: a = 11.7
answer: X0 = 12.7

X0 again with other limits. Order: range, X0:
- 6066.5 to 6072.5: 14.4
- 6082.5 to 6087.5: 14.8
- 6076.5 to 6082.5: 12.6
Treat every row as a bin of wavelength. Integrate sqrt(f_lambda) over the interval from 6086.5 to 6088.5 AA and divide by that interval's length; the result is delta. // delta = 3.59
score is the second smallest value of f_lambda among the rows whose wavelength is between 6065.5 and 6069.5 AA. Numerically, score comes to 12.5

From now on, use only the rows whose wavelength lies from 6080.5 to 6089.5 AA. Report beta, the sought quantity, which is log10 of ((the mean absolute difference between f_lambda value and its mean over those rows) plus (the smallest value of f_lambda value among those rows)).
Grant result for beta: 1.10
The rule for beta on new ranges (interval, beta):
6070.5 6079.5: 1.02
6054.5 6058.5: 1.08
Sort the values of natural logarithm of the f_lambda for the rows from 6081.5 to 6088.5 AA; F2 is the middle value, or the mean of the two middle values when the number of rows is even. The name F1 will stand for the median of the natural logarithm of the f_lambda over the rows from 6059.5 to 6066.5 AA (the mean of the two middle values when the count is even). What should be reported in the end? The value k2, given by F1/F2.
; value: 0.95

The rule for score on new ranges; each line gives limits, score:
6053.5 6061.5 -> 10.7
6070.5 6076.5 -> 9.18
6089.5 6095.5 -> 12.3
